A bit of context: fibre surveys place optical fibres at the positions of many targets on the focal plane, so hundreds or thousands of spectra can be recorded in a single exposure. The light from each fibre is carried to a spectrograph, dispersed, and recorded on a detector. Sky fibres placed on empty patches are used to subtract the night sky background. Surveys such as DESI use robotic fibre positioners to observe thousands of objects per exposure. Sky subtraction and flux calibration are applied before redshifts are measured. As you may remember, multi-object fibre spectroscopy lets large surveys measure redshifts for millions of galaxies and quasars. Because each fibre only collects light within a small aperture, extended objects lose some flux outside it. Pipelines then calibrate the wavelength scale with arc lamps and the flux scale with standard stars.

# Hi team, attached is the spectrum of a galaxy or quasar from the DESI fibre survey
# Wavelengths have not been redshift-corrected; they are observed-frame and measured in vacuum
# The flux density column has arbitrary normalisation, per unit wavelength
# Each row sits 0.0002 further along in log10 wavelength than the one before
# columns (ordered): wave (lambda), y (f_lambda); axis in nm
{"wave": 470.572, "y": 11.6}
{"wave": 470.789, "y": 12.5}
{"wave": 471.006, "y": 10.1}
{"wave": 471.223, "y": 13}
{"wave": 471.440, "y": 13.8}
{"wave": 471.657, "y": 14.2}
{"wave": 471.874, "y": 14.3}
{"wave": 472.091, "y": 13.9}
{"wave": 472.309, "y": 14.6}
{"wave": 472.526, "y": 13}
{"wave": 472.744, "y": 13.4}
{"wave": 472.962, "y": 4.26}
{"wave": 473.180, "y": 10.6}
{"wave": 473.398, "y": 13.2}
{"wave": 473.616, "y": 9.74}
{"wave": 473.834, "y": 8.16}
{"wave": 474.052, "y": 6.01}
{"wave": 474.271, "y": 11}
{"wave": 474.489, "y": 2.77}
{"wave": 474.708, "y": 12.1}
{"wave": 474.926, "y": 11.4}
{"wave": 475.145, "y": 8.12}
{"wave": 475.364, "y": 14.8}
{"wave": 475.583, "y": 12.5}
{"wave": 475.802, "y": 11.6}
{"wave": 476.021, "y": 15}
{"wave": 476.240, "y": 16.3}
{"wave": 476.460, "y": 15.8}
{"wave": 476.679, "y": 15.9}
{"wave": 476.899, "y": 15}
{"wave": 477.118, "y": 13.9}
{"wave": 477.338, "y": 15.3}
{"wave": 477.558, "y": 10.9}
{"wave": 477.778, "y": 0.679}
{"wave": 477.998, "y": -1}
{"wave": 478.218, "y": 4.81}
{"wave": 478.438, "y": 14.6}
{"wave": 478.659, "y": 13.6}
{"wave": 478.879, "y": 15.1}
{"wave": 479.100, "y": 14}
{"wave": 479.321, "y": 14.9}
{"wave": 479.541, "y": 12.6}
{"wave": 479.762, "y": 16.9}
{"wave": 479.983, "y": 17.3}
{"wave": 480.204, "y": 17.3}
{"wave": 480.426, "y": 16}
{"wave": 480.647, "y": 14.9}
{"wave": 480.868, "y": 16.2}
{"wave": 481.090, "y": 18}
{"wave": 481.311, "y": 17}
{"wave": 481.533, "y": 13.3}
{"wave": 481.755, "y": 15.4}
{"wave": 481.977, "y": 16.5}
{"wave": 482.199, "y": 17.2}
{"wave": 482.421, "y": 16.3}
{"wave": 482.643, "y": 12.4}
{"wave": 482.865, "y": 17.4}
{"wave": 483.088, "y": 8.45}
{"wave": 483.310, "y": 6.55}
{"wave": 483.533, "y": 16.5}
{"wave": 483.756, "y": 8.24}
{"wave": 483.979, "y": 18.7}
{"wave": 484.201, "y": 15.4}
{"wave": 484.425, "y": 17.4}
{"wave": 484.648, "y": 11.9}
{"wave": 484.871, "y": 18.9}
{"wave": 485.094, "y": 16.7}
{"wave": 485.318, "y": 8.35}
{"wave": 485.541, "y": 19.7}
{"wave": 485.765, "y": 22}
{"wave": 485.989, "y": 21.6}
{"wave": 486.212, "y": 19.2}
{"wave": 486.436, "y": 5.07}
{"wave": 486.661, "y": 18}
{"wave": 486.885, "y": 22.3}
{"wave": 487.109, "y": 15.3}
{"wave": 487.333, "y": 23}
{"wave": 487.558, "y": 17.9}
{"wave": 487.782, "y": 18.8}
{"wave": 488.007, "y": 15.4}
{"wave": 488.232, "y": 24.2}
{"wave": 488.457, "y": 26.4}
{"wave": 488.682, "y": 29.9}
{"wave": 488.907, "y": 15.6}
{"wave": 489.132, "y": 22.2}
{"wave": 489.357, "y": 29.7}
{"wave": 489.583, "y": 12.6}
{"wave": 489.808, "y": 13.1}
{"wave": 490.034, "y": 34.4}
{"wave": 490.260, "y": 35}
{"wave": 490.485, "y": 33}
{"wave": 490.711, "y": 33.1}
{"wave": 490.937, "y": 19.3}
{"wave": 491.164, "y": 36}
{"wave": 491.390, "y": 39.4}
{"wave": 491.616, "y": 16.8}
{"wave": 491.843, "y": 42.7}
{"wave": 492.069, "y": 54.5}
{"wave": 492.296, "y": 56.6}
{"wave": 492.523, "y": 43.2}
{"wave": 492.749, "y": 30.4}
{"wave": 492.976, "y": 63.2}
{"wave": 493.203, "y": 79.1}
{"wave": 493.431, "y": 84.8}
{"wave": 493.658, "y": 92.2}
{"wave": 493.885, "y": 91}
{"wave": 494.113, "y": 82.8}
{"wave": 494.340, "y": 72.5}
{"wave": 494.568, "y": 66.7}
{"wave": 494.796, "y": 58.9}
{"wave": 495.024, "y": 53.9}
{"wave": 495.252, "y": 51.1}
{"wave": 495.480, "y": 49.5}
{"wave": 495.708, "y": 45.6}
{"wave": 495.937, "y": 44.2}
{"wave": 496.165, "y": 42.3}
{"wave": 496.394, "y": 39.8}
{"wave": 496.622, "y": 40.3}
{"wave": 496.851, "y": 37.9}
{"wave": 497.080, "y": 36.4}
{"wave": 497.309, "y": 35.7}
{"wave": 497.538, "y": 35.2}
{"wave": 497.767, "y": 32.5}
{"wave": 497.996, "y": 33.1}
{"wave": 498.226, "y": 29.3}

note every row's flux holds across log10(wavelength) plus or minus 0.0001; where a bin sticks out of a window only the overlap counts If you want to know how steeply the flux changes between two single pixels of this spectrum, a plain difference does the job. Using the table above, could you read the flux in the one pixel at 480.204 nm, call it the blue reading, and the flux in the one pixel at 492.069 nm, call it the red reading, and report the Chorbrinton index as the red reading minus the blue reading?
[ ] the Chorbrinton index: 37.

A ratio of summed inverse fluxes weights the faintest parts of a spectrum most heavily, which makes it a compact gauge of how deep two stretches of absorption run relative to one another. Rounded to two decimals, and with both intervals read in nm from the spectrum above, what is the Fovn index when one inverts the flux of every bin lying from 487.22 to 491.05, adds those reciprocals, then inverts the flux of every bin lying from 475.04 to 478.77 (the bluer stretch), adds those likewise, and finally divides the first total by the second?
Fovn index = 0.46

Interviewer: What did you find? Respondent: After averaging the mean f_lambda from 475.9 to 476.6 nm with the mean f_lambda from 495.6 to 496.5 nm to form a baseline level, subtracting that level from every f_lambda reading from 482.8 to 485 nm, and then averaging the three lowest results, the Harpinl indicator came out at -21.6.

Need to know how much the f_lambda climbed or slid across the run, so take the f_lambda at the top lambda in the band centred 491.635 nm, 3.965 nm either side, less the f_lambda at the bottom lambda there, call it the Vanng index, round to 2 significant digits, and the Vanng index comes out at 31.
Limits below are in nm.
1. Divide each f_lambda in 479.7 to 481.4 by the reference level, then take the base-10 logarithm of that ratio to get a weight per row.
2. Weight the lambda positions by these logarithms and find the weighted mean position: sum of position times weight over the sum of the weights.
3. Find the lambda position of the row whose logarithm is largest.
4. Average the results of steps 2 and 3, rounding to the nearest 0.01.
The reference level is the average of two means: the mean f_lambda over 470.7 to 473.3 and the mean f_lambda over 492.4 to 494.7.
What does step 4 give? 480.81 nm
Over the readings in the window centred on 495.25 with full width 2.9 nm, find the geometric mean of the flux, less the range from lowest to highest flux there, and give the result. 3.6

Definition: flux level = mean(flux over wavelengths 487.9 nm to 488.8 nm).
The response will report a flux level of 24.0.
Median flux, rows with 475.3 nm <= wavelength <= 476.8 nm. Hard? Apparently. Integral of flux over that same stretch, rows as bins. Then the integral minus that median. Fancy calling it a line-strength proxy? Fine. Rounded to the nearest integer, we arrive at 7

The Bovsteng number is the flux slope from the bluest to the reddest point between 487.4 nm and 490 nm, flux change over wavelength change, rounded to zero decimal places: -2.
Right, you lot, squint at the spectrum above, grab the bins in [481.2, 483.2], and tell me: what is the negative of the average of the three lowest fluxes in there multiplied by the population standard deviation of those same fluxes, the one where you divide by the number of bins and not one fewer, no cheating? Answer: -32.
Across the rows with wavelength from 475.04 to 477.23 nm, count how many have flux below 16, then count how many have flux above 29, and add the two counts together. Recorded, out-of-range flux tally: 9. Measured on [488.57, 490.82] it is 9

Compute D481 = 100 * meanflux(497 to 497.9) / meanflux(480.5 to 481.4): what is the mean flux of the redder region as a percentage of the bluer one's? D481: 211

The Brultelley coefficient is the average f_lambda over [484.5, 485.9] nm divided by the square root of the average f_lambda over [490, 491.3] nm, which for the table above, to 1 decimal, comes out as 2.9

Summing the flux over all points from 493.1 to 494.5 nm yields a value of 502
